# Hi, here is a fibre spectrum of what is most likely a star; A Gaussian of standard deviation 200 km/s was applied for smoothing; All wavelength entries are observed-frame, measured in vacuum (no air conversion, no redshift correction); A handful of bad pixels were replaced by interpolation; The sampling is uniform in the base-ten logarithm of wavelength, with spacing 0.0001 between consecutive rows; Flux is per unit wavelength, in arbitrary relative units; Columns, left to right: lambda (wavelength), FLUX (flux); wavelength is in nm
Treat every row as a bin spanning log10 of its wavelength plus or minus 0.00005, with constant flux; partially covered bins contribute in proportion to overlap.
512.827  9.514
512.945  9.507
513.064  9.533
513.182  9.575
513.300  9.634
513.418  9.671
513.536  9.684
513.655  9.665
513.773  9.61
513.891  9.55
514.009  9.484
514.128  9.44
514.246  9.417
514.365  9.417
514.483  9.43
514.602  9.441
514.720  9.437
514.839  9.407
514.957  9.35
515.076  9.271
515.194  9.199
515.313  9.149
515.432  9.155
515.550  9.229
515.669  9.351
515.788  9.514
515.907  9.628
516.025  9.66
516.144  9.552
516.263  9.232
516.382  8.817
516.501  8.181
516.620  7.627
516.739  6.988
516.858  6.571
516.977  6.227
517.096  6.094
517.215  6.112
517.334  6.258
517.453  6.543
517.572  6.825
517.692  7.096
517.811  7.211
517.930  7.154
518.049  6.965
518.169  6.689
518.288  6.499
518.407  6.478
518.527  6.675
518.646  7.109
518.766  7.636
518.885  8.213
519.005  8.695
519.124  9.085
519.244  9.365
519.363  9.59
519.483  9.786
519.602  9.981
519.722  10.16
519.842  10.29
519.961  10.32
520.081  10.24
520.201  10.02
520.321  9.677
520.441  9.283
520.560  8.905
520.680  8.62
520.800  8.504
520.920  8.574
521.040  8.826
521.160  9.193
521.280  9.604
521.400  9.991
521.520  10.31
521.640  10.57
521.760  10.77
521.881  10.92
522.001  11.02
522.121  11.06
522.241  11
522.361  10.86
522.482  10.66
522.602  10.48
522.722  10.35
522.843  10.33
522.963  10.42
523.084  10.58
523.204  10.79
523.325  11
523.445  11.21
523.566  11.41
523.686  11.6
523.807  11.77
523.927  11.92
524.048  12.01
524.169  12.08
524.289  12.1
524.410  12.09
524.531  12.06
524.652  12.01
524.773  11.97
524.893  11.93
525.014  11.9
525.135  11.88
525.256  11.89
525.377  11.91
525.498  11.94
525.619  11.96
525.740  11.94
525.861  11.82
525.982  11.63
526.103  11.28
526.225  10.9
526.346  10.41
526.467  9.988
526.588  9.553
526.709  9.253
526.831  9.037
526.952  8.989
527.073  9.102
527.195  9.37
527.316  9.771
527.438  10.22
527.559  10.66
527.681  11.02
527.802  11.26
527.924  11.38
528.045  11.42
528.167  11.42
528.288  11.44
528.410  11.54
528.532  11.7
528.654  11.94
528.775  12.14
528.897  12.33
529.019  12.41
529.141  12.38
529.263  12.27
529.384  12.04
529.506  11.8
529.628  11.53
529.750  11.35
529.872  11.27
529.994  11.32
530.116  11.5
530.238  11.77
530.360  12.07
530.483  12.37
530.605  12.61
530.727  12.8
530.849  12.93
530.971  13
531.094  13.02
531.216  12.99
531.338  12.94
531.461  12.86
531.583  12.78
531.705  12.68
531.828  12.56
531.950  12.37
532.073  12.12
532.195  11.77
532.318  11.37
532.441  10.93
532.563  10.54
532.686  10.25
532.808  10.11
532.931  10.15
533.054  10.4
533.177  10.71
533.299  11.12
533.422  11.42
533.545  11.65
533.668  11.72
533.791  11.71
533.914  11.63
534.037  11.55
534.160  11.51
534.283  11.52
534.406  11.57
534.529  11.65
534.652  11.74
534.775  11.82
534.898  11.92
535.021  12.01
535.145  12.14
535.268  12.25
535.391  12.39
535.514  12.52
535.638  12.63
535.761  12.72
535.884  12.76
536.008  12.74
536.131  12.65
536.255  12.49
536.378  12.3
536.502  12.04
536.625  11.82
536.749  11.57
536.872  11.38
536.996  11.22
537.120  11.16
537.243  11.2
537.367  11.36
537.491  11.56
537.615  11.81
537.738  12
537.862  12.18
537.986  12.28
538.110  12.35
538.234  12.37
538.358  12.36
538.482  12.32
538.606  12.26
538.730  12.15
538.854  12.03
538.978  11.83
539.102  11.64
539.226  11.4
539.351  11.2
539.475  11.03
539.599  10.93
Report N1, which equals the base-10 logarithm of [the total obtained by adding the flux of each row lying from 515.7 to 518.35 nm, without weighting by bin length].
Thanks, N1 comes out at 2.22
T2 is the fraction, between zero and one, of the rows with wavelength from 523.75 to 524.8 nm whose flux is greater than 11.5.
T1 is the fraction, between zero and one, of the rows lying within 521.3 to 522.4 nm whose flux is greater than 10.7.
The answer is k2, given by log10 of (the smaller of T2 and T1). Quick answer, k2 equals -0.18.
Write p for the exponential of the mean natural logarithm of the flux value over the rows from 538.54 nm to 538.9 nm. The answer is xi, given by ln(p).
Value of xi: 2.50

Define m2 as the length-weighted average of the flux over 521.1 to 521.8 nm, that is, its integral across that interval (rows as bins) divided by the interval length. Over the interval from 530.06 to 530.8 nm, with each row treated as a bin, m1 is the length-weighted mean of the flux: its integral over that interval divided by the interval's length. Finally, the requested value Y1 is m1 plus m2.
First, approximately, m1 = 12.2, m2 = 10.1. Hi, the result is 22.3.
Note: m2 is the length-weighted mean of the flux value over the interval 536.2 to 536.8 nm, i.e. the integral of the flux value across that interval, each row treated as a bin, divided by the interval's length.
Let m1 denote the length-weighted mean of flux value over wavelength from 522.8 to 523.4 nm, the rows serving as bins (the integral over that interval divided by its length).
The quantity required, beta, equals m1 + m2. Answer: 22.7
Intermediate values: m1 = 10.7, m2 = 12.1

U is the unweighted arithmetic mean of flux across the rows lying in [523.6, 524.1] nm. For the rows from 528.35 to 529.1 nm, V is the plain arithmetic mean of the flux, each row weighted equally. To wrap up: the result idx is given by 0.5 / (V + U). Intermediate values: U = 11.8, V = 12.0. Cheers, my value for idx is 0.0210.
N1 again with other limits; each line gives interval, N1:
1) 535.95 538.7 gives 2.42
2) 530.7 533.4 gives 2.42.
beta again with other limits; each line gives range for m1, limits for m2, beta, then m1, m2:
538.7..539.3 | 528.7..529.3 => 24.1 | 11.8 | 12.3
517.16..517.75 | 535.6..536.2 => 19.3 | 6.6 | 12.7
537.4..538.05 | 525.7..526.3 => 23.4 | 11.9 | 11.5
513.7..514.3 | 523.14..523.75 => 20.7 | 9.5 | 11.2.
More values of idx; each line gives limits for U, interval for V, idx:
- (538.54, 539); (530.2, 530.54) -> 0.0207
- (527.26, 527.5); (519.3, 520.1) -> 0.0249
